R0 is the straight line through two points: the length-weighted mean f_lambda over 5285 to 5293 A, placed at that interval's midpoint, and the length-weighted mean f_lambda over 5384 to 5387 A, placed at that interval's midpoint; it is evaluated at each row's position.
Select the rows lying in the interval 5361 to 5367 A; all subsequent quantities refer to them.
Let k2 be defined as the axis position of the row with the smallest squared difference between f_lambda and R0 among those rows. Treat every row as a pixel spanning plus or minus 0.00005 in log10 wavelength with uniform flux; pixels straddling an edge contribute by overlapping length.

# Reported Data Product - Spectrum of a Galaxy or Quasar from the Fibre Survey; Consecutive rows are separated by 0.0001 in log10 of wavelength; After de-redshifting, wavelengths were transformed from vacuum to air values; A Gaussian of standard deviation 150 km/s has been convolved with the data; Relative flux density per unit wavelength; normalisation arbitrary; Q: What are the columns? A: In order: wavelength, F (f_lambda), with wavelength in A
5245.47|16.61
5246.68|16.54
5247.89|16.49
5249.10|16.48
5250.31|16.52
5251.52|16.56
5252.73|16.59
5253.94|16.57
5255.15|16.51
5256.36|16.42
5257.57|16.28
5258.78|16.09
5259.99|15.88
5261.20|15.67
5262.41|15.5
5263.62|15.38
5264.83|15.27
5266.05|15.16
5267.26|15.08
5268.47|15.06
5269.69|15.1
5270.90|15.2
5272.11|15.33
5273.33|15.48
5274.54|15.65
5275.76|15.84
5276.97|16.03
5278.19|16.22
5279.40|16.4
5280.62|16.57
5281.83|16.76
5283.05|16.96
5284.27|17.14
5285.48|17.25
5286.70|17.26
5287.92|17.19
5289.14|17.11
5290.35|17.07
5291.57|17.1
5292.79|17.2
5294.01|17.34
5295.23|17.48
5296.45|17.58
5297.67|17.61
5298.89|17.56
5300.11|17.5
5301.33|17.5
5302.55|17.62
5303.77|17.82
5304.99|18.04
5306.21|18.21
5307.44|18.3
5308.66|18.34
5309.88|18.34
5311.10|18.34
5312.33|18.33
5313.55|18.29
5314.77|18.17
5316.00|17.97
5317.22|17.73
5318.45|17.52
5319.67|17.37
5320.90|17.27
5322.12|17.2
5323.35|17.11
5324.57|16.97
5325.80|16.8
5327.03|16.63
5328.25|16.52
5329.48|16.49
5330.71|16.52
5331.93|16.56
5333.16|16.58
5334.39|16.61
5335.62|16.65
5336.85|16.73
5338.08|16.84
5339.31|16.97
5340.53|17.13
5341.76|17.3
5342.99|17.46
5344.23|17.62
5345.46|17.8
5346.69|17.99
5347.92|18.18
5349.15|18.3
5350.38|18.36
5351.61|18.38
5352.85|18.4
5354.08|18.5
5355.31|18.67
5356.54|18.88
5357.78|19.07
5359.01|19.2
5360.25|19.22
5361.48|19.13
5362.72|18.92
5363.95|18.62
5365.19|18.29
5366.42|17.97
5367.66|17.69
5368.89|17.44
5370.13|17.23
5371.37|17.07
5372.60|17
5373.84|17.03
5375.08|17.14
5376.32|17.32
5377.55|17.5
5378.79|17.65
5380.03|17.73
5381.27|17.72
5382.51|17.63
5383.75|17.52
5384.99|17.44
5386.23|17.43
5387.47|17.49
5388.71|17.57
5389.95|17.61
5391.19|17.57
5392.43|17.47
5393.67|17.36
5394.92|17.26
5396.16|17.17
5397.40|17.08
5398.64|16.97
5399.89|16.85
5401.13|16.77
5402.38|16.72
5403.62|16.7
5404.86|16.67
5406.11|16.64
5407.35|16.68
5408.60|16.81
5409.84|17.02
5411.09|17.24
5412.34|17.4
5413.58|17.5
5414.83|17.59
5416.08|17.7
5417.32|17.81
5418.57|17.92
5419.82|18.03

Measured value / 5366.42 A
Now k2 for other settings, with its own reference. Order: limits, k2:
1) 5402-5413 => 5412.34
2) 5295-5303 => 5295.23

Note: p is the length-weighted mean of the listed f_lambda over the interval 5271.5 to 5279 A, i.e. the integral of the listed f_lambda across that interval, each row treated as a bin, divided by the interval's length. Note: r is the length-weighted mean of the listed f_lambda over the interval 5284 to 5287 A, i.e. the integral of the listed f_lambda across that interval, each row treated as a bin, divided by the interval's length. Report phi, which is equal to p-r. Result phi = -1.5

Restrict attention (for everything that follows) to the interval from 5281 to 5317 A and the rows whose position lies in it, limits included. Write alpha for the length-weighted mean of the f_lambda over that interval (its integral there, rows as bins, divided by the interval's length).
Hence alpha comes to 17.6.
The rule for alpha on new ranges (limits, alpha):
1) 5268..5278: 15.5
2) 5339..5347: 17.5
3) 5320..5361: 17.5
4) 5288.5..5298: 17.3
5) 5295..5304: 17.6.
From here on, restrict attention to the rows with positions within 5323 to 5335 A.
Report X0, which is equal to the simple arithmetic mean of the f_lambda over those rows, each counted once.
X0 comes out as 16.7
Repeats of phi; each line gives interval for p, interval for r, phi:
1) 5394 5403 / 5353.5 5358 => -1.8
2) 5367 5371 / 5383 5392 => -0.1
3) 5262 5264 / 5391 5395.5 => -1.9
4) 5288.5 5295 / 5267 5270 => 2.1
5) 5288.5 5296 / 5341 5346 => -0.3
